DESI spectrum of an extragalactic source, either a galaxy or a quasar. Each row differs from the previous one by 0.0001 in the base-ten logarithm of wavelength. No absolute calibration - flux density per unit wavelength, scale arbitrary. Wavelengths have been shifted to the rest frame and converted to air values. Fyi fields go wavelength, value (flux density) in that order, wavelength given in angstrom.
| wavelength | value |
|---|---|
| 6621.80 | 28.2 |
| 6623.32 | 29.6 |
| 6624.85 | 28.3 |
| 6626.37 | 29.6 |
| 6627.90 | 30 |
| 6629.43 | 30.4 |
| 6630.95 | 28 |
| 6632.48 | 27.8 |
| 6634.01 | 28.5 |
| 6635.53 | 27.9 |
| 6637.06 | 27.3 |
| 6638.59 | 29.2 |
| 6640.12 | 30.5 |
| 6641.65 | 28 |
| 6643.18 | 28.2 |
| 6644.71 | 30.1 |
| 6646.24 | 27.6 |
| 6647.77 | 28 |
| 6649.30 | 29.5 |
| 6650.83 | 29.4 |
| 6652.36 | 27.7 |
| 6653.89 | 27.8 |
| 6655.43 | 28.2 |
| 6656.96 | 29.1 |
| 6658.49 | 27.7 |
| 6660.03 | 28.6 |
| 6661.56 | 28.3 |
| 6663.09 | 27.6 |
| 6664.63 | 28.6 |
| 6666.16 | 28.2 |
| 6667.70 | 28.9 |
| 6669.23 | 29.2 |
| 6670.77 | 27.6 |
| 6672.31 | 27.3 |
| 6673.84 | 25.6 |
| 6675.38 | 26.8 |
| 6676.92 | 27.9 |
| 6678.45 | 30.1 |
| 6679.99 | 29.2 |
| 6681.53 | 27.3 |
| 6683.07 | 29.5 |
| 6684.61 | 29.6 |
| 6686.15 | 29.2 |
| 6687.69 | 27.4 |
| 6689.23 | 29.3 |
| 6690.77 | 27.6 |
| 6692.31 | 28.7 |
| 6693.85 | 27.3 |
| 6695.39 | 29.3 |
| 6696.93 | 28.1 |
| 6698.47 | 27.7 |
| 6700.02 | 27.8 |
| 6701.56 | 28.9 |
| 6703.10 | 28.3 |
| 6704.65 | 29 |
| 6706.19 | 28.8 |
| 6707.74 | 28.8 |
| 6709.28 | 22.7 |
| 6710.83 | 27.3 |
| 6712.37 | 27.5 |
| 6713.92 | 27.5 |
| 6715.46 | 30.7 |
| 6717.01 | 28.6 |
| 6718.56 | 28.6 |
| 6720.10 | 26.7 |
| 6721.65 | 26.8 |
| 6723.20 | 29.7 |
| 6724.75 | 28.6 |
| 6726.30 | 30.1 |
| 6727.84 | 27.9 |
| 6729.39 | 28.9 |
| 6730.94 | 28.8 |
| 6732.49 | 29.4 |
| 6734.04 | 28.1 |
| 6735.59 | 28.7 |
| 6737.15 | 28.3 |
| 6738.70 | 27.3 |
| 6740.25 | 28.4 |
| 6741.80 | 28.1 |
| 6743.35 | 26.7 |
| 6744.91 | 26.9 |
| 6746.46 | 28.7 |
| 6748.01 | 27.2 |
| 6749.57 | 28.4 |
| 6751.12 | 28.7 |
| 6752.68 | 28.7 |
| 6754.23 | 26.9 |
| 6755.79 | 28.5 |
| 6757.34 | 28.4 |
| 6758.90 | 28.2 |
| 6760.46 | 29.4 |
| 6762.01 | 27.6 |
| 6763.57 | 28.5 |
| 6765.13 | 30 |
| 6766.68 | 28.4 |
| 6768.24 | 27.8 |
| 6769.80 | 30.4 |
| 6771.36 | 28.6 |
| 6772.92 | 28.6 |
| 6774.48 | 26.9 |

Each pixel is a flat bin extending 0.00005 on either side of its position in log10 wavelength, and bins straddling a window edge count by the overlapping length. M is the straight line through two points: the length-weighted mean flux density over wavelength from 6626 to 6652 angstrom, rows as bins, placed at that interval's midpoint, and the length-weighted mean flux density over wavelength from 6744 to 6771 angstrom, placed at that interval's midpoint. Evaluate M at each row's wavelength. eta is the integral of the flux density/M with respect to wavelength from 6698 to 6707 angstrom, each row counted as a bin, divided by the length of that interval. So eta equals 0.994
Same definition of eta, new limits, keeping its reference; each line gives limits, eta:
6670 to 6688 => 0.982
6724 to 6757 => 0.993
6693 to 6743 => 0.989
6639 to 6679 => 0.986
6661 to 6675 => 0.972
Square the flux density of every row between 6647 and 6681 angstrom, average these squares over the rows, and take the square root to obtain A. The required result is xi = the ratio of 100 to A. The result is 3.54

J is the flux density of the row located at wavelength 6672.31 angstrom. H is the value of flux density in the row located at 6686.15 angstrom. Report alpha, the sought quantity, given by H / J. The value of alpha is 1.07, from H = 29.2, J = 27.3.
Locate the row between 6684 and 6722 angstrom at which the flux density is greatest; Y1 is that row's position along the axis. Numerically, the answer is 6715.46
